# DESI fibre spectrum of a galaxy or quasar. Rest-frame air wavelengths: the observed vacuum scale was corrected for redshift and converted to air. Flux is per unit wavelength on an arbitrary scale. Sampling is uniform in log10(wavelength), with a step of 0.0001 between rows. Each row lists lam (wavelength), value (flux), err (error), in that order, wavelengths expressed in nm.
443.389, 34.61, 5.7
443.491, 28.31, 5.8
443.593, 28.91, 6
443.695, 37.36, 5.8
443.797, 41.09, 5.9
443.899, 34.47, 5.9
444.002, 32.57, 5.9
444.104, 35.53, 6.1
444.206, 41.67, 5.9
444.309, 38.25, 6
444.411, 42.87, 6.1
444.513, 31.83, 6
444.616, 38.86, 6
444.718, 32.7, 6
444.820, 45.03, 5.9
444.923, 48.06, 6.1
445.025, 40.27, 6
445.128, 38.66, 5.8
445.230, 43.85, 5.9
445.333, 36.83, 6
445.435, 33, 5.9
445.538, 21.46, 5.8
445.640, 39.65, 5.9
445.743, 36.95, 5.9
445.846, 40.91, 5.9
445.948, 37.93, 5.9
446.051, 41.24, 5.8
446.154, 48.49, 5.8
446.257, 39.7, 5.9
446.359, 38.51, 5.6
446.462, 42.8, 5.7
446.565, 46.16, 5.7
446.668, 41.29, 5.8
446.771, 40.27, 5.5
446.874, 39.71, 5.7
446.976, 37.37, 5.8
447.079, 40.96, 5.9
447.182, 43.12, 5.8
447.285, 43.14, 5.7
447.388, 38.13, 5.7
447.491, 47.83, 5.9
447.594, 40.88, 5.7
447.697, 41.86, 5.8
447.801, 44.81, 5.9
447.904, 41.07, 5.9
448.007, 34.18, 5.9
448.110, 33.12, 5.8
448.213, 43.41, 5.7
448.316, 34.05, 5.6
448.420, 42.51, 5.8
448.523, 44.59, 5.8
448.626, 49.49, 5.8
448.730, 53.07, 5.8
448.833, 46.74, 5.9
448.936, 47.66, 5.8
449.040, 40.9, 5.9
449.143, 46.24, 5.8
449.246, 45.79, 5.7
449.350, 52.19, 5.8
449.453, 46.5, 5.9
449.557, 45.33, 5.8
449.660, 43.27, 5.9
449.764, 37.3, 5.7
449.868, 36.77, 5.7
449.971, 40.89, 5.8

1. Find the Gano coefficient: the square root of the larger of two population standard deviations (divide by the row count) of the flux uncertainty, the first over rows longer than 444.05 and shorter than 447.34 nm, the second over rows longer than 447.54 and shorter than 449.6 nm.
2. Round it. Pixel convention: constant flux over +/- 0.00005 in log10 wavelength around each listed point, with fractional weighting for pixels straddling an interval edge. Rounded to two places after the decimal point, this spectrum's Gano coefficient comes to 0.37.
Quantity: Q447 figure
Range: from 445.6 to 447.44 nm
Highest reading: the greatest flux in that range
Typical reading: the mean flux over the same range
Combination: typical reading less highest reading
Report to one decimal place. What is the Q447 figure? -7.6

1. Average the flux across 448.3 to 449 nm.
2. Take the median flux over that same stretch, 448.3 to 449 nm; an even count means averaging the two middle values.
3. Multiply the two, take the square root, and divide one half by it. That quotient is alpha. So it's 0.0108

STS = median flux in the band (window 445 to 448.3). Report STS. 40.6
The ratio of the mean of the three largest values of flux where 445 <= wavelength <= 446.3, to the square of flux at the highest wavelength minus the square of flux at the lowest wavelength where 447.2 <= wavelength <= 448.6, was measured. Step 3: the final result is 0.35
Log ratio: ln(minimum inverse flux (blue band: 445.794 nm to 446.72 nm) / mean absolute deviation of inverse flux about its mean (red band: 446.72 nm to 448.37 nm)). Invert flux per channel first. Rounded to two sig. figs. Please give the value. 2.3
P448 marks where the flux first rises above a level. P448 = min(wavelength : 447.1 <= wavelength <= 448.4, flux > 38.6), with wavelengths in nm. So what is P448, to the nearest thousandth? 447.182 nm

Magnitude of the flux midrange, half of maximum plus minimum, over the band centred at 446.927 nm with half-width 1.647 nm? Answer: -3.86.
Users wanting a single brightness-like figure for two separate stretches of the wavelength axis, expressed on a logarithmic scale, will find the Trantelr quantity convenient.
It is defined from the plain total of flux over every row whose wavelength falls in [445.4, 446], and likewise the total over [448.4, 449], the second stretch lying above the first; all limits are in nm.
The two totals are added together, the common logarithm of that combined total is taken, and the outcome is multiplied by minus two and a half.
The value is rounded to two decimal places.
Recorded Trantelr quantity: -6.73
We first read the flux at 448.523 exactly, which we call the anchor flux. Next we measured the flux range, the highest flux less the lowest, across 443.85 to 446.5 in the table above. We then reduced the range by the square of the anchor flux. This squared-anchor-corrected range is -1961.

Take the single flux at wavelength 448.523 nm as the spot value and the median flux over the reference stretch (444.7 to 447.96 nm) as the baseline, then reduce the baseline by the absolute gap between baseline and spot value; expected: 37.2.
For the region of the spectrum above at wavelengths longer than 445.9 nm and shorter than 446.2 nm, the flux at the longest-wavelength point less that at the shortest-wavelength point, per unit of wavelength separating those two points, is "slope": 51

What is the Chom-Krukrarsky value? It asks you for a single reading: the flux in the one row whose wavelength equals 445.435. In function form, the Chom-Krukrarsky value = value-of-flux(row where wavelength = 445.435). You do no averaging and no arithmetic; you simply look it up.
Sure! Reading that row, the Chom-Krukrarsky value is 33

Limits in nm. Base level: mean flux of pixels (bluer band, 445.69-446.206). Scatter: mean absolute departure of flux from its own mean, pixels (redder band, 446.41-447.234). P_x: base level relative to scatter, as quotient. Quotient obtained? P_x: 21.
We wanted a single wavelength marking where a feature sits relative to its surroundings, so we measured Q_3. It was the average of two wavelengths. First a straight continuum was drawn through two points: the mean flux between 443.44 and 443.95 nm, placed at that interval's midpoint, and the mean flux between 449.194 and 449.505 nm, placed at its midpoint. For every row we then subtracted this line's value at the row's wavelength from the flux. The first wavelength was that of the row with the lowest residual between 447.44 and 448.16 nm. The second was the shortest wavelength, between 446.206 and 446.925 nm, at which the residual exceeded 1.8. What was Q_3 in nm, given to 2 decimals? 447.29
